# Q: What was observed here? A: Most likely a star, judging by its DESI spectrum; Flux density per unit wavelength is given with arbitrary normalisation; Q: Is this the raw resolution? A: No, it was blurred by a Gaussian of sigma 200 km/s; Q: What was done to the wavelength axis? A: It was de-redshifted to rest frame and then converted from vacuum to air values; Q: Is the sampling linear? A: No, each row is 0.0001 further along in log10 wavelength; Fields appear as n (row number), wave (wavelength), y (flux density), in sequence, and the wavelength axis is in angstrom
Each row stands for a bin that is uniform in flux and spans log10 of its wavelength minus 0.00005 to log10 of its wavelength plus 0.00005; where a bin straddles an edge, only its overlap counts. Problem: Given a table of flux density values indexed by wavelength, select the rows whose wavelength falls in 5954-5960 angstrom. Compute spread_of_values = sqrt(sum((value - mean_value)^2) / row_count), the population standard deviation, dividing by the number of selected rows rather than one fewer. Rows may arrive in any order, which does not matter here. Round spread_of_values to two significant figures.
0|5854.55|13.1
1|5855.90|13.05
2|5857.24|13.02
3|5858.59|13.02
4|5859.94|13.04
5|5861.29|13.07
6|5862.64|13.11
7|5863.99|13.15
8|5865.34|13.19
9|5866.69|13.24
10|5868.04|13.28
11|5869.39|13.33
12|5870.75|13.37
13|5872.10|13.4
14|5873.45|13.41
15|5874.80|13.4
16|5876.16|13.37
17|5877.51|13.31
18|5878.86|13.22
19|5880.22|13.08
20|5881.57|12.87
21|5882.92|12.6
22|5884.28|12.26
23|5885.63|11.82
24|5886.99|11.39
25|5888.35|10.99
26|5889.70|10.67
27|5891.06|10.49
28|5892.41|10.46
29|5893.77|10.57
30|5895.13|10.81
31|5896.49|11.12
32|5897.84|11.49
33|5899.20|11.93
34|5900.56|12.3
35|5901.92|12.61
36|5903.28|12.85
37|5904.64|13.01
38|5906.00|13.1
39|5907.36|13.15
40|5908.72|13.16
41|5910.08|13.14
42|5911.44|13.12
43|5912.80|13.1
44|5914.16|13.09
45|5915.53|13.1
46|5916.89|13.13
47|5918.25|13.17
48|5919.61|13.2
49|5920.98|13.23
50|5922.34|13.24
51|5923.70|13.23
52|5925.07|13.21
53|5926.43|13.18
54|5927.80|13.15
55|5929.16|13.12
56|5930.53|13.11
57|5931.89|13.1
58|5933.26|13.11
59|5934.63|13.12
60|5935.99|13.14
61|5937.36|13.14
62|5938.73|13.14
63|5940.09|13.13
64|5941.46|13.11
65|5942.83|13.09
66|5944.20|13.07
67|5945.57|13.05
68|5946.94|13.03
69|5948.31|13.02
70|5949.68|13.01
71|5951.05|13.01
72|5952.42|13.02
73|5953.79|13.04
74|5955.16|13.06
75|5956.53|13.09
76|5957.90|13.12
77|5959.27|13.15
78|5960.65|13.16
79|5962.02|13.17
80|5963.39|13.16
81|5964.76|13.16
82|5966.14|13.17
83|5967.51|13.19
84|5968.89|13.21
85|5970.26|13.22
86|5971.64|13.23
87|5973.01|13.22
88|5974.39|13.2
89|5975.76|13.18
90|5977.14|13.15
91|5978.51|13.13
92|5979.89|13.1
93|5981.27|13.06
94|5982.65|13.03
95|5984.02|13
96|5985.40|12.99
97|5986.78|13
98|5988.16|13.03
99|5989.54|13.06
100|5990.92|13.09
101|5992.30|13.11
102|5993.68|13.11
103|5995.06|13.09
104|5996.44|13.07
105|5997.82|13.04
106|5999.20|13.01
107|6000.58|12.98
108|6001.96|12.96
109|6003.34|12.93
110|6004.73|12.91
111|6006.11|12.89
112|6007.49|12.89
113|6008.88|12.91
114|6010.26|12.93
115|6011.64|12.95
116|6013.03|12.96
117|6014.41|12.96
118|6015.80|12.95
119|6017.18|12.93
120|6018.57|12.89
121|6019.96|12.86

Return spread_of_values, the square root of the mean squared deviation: 0.034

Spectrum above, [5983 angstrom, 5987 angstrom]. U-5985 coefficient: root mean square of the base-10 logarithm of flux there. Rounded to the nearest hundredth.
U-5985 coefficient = 1.11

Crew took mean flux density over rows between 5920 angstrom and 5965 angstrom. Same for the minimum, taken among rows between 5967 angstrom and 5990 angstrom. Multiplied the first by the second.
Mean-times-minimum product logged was 170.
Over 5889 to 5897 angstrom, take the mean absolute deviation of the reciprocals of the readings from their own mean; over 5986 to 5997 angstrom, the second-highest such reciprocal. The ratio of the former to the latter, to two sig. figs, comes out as 0.021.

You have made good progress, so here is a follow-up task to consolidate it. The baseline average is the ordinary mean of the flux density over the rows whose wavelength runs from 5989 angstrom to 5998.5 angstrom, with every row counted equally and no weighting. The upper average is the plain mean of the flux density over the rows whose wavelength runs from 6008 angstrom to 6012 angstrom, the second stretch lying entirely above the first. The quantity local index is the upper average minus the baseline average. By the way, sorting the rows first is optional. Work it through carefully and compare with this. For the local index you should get -0.15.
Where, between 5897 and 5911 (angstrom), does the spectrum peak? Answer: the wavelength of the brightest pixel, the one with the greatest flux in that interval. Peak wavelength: 5908.72 angstrom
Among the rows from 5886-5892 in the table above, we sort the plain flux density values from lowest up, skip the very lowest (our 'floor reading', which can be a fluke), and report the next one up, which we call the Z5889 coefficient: 10.67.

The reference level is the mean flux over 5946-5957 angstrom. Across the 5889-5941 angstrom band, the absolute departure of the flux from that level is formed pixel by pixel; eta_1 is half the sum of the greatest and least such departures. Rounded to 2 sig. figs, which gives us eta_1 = 1.3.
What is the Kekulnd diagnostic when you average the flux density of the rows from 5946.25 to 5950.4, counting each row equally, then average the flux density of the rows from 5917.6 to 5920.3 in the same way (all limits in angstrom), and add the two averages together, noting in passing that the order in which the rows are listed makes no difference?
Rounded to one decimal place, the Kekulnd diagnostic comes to 26.2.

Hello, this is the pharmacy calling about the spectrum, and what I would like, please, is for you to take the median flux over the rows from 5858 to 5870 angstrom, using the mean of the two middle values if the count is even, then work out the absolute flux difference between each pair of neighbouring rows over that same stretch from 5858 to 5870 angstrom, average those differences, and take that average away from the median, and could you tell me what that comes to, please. 13.1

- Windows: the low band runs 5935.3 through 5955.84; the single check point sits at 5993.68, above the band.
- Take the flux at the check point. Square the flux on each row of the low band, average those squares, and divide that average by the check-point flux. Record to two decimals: 13.03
